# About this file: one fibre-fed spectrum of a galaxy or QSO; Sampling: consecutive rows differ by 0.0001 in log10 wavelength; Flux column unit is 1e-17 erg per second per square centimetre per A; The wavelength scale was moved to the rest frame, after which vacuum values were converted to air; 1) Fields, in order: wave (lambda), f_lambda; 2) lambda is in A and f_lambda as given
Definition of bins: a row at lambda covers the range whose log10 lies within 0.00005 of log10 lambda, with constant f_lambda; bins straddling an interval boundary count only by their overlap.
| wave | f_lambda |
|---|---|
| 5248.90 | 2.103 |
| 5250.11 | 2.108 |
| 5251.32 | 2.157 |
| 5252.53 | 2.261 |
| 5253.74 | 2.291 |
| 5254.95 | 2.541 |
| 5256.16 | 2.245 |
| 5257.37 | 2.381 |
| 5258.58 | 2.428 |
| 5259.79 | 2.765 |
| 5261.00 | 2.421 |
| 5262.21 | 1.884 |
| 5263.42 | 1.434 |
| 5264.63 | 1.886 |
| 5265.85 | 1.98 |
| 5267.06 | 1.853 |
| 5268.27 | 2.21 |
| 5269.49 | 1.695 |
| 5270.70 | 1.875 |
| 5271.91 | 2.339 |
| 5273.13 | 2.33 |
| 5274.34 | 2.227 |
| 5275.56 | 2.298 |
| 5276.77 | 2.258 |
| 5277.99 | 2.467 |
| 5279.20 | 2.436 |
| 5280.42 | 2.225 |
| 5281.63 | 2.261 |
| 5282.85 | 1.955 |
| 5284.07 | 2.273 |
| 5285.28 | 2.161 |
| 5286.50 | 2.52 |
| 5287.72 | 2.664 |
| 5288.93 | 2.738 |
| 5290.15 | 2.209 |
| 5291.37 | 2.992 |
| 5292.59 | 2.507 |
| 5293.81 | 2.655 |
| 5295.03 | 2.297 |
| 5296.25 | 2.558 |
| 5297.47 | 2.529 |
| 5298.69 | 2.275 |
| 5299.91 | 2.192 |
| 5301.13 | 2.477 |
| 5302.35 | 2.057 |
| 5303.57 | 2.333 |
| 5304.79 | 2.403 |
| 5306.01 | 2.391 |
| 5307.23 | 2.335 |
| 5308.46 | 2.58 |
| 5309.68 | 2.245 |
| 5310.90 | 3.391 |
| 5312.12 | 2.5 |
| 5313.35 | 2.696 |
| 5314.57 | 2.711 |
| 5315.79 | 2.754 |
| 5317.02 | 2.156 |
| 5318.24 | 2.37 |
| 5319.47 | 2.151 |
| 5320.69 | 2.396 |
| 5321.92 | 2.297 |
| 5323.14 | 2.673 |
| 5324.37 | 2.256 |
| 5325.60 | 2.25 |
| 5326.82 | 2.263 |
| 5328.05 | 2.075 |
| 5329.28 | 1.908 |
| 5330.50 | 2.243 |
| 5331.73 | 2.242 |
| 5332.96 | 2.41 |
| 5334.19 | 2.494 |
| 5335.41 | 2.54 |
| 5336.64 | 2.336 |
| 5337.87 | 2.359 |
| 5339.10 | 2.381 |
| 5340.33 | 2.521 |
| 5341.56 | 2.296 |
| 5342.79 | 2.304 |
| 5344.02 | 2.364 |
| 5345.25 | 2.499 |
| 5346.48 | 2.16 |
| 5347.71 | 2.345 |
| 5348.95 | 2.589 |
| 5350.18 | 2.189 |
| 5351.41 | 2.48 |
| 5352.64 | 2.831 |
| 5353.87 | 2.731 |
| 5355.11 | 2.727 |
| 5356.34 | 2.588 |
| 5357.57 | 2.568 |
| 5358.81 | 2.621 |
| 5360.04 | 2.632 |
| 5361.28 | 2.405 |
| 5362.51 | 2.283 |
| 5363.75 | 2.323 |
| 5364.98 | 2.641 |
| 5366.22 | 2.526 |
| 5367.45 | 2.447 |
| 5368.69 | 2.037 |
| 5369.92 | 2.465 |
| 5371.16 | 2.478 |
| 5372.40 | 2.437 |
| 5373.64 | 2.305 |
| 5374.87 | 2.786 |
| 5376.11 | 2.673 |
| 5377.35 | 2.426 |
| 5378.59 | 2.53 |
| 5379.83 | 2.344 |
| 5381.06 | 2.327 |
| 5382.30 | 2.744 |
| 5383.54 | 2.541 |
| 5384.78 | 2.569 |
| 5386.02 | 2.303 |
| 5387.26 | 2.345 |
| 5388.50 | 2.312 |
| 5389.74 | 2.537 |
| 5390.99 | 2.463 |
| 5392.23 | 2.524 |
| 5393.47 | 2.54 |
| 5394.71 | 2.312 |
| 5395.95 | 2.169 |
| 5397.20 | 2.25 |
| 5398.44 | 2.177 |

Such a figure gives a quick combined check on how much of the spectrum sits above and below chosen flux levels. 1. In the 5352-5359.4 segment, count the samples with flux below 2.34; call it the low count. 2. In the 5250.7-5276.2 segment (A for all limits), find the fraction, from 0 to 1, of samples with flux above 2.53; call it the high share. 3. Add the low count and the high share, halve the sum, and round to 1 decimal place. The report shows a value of 0.0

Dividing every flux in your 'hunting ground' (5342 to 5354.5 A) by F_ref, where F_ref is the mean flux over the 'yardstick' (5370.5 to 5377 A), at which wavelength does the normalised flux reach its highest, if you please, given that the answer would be 5352.64 A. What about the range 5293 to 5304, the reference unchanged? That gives 5293.81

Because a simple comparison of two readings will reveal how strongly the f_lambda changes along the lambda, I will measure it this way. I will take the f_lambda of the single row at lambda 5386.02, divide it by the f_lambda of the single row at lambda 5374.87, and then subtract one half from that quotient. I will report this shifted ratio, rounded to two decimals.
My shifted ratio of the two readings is 0.33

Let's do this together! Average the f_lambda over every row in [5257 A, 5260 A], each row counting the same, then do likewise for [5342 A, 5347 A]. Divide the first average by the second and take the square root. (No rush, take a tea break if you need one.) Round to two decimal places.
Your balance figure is 1.04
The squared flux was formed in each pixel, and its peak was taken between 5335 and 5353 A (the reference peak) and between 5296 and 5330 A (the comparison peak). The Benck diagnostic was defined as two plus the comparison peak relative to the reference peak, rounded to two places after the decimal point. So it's 3.43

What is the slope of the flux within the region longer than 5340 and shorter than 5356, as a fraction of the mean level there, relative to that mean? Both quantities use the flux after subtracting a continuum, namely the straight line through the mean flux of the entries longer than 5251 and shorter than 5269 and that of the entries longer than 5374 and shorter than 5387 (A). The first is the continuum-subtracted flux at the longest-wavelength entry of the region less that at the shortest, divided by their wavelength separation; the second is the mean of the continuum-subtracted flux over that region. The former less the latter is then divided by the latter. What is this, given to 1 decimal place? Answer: -0.7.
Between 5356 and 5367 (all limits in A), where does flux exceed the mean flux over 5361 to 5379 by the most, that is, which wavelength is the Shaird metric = 5364.98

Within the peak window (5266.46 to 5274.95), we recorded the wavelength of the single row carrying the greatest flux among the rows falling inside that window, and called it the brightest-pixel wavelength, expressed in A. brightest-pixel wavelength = 5271.91 A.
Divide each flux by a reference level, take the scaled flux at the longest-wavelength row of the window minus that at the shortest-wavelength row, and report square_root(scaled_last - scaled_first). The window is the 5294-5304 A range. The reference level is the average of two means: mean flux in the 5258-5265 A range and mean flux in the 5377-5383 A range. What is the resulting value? 0.1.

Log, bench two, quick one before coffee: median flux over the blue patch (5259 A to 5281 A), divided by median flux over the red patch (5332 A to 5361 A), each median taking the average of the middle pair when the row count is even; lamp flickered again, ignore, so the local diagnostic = 0.89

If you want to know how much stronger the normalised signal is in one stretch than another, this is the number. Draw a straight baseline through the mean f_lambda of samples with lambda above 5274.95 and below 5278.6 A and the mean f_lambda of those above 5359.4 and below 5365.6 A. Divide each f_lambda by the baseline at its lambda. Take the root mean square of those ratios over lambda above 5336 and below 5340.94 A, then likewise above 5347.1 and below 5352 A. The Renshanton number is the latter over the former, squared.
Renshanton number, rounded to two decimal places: 0.99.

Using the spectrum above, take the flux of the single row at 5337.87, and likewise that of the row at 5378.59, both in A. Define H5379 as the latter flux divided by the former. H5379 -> 1.07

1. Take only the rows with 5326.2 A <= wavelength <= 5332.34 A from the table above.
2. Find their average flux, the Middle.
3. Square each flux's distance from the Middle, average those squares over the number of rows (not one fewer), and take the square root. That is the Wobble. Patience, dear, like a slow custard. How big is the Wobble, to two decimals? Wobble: 0.14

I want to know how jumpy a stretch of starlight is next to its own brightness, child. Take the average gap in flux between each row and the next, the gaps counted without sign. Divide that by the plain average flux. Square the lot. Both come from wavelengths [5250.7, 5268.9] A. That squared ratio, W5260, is 0.014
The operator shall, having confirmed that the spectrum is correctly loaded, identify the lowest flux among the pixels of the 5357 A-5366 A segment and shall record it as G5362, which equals 2.283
